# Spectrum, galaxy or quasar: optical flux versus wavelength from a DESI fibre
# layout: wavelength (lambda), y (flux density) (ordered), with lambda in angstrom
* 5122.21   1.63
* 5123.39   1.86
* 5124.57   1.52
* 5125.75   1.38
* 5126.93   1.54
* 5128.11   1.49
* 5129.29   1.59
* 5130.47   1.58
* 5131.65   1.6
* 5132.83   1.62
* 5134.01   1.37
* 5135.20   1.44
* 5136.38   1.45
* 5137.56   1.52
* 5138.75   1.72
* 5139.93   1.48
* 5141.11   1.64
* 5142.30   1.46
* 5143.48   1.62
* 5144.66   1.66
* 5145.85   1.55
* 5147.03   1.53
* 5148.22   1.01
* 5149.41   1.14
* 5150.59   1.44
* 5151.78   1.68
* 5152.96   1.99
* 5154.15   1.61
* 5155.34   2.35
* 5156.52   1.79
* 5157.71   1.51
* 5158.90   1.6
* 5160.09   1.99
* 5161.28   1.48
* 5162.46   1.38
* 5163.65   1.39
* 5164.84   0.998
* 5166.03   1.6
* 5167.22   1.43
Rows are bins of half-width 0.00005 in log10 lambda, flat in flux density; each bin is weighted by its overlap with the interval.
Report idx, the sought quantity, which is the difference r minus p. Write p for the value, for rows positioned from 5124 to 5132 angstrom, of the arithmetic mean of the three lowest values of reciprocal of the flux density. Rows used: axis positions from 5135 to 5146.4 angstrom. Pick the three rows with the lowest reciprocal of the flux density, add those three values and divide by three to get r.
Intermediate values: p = 0.629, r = 0.60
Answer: -0.03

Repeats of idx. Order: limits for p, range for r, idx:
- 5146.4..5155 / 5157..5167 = 0.01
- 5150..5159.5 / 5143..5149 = 0.13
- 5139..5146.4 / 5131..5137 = 0.03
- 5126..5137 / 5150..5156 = -0.12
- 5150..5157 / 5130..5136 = 0.13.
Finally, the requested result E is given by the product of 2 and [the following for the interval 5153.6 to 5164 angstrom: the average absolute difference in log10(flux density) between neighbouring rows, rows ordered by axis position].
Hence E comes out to 0.160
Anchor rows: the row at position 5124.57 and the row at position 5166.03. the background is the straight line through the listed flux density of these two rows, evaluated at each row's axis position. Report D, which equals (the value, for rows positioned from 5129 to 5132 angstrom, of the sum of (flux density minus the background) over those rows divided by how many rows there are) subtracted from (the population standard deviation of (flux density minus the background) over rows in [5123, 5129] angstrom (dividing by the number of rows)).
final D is 0.10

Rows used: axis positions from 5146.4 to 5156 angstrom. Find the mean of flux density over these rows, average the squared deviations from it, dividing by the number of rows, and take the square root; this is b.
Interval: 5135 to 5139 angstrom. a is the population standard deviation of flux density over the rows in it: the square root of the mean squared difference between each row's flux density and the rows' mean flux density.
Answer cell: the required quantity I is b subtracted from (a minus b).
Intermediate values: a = 0.11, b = 0.40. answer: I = -0.70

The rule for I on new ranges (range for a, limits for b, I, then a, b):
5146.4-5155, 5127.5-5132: 0.22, 0.31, 0.04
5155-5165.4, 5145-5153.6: -0.24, 0.37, 0.30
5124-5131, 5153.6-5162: -0.51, 0.07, 0.29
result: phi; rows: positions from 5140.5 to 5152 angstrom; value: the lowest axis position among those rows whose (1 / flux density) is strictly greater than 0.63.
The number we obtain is 5142.30 angstrom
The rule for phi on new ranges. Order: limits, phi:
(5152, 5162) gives 5157.71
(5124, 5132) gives 5124.57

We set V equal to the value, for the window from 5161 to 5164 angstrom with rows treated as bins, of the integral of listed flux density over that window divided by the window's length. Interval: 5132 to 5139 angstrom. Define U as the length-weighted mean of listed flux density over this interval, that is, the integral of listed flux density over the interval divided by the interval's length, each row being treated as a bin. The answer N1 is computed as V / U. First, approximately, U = 1.51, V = 1.42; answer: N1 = 0.94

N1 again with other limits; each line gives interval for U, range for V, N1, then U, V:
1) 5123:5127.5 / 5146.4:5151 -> 0.82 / 1.56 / 1.28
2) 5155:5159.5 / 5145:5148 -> 0.83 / 1.78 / 1.48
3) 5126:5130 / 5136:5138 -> 0.97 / 1.53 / 1.49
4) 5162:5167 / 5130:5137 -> 1.12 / 1.35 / 1.51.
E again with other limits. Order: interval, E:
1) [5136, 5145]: 0.083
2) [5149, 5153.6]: 0.161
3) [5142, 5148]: 0.046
